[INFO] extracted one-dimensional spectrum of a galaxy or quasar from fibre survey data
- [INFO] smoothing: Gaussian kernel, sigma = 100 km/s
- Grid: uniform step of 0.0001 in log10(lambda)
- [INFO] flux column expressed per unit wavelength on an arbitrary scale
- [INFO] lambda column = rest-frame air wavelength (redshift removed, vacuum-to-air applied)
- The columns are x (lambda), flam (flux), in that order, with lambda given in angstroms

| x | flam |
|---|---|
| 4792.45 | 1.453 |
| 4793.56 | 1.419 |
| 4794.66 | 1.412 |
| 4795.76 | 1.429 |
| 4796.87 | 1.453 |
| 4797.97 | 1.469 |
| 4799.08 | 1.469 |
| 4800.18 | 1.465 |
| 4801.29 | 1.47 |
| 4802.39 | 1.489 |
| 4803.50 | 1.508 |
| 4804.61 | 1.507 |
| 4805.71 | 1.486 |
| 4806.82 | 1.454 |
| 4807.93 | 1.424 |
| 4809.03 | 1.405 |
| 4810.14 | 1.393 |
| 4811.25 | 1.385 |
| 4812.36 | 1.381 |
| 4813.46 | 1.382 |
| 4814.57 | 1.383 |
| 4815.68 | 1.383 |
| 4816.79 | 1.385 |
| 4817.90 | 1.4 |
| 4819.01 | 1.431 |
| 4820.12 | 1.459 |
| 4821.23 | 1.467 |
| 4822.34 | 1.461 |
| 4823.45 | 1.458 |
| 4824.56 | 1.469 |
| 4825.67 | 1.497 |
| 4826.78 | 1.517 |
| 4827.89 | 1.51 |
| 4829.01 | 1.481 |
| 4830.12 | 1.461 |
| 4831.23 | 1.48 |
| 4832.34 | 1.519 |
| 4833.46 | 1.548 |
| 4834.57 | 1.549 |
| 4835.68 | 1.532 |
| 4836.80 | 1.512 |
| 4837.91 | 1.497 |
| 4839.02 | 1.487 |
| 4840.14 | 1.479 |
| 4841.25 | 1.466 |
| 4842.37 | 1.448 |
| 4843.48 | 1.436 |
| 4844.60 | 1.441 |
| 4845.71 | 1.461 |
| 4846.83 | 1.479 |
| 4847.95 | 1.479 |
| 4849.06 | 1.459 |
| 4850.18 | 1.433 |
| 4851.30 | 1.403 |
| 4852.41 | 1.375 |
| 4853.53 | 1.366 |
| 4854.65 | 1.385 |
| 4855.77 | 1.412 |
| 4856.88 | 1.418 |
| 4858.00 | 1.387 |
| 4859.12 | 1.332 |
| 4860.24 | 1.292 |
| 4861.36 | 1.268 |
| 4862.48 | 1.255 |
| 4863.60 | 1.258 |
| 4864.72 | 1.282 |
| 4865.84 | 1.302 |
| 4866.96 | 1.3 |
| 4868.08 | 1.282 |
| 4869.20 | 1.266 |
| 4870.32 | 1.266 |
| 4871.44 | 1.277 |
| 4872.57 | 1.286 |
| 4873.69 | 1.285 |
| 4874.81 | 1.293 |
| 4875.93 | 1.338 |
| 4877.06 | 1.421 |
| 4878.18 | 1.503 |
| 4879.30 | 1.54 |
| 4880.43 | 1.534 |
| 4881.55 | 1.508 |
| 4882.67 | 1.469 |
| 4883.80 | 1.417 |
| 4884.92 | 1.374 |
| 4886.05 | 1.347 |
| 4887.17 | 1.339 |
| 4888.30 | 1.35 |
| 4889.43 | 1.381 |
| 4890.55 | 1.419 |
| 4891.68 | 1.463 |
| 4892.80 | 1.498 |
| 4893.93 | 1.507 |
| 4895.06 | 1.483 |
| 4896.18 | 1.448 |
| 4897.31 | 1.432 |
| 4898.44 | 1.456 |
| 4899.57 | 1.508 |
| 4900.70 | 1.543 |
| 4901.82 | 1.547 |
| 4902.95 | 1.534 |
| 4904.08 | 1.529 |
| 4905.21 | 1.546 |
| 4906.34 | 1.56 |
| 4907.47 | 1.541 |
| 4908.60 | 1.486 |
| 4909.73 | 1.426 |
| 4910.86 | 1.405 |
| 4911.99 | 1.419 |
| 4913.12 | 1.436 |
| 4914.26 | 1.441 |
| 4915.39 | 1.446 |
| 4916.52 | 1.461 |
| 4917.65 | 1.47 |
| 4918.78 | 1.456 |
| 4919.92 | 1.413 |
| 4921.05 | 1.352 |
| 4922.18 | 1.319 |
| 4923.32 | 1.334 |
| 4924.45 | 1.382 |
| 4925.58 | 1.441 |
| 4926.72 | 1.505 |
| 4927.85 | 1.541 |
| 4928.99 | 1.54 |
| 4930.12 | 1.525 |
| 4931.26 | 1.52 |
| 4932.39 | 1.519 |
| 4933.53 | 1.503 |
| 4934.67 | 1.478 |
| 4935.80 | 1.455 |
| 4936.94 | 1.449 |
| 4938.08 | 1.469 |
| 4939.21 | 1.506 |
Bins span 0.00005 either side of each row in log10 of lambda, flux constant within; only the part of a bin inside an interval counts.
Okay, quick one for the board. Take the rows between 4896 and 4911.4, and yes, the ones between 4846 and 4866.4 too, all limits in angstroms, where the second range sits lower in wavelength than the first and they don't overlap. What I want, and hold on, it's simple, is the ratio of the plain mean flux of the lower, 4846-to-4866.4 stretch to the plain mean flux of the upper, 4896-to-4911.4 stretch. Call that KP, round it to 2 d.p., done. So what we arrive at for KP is 0.91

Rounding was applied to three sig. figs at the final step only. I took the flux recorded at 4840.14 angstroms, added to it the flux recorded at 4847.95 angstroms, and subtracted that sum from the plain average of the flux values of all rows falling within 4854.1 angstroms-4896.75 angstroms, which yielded -1.58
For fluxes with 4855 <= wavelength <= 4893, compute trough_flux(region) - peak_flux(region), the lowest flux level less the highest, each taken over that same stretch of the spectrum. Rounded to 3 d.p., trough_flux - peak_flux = -0.285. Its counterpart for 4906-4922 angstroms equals -0.208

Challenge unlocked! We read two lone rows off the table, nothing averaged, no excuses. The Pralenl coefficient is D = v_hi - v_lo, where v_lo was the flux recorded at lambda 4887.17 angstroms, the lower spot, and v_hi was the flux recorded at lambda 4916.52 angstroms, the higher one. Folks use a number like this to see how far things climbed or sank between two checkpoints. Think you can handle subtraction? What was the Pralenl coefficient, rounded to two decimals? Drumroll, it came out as 0.12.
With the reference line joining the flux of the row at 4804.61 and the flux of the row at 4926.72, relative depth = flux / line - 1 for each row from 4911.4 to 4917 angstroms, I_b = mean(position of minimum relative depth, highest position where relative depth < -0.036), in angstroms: 4913.7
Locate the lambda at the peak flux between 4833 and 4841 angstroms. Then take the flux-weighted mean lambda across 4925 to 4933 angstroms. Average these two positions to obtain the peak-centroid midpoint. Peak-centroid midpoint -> 4881.8 angstroms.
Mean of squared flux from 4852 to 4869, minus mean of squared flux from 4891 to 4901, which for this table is -0.43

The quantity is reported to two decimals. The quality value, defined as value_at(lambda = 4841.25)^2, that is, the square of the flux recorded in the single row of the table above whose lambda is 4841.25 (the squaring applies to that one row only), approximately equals 2.15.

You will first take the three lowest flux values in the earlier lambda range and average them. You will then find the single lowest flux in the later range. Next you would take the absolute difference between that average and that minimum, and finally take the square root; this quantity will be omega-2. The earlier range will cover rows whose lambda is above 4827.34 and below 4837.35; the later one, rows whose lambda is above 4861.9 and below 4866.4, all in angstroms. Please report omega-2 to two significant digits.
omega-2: 0.47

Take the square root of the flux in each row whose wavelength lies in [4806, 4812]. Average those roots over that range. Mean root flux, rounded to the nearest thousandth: 1.188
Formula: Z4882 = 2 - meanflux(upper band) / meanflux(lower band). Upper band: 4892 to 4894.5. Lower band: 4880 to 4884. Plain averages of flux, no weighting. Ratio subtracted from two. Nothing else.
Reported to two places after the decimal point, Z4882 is 0.99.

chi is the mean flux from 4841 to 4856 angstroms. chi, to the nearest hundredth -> 1.43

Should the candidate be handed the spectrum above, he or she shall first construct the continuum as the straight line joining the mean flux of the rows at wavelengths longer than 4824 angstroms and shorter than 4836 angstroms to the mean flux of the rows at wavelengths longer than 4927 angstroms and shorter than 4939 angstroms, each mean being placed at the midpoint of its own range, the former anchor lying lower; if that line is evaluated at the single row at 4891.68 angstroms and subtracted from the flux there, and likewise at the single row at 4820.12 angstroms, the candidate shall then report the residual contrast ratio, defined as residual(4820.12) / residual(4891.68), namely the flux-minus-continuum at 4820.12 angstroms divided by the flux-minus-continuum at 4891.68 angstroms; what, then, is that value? 1.2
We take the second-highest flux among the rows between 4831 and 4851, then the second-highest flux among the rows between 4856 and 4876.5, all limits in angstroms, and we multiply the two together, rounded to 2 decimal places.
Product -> 2.15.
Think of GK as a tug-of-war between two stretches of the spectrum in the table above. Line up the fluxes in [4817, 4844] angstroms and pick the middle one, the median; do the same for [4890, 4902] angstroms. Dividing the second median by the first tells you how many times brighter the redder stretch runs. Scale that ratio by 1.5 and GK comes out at 1.50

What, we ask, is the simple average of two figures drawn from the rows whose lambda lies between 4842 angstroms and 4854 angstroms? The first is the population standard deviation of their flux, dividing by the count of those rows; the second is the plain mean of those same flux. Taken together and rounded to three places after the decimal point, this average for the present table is 0.736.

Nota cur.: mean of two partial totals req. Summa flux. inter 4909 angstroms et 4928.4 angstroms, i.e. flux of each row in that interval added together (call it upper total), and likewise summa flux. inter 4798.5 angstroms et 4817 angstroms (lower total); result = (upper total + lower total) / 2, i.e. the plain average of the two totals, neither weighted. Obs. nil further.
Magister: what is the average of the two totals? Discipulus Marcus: 24.3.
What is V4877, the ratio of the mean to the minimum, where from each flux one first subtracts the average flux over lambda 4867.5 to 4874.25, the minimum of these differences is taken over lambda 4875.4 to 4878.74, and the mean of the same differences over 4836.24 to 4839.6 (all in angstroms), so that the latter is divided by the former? 3.63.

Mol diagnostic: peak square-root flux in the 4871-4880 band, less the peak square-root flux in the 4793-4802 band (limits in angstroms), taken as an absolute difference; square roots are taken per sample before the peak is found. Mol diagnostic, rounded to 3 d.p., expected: 0.029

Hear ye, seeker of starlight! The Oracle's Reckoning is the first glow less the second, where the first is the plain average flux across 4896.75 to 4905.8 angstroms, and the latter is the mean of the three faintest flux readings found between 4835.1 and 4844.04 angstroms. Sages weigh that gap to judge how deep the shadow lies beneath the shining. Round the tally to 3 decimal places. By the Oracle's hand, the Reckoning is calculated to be 0.062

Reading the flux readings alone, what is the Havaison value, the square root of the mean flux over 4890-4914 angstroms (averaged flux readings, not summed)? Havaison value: 1.22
